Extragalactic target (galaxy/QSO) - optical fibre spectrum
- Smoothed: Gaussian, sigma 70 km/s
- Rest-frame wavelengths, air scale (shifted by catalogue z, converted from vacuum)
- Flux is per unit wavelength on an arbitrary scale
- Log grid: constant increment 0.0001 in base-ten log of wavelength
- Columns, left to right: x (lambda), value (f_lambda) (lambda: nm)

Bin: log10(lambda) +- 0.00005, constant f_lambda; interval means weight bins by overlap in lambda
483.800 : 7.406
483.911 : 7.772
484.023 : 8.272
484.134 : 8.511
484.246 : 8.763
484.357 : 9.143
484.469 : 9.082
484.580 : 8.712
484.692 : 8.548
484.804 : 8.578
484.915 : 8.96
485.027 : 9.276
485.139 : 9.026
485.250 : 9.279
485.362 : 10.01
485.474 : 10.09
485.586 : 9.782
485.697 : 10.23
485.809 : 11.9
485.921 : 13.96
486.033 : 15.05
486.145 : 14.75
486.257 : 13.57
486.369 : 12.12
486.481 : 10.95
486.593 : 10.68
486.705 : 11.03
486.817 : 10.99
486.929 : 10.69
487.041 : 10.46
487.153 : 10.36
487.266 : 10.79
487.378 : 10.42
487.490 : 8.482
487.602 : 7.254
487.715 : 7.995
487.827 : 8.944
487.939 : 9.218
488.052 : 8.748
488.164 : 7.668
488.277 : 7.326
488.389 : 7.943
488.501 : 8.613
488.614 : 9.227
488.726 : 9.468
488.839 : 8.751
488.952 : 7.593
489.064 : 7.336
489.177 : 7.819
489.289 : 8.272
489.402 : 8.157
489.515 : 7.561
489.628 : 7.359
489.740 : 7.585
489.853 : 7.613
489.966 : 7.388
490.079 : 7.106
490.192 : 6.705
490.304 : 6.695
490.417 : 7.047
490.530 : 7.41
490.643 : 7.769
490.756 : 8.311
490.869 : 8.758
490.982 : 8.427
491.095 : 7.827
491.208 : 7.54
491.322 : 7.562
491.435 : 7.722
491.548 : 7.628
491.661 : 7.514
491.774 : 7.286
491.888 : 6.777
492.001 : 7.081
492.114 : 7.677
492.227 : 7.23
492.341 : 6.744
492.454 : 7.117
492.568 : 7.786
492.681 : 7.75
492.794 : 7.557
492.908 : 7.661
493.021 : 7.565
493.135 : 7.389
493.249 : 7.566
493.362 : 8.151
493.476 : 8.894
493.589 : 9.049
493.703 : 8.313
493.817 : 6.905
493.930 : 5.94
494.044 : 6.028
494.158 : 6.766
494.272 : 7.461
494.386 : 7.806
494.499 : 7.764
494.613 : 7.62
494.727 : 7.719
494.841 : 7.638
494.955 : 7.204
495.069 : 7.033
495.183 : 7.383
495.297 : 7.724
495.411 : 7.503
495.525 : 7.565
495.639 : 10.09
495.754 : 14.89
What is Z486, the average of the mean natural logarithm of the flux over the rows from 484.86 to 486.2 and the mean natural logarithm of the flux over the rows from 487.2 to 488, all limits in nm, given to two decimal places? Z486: 2.29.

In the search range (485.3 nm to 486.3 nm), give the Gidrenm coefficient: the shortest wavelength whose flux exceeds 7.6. 485.362 nm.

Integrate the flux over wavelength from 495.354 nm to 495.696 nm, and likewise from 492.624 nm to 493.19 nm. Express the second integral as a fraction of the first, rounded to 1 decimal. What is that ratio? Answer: 1.5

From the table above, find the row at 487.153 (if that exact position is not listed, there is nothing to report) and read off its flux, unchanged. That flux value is 10.36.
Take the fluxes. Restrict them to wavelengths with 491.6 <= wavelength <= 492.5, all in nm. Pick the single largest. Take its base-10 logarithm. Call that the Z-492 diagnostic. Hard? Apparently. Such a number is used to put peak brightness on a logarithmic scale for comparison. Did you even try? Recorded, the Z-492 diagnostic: 0.89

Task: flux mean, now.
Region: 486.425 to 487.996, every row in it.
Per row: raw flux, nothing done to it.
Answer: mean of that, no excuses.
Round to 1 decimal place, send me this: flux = 9.9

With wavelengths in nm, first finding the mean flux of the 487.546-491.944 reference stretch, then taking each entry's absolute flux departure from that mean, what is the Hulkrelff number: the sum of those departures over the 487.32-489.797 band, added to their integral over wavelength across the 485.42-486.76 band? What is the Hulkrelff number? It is 21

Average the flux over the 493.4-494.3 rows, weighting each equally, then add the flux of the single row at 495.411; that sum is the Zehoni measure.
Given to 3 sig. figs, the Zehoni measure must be 14.9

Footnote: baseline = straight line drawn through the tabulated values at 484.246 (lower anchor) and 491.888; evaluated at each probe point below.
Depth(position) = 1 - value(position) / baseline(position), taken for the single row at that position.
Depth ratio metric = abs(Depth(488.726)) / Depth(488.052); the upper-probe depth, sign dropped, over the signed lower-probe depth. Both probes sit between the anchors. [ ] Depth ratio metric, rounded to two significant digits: -2.0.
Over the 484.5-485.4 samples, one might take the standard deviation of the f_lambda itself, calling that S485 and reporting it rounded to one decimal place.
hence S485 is 0.5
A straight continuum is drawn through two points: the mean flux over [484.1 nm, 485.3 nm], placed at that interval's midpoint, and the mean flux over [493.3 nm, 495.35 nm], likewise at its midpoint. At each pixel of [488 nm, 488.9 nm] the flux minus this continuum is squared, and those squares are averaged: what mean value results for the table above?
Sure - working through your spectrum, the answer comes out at 0.54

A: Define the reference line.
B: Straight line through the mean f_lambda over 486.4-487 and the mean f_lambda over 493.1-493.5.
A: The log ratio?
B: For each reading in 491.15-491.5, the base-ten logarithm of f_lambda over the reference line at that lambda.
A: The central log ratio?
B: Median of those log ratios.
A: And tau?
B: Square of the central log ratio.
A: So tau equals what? 0.005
